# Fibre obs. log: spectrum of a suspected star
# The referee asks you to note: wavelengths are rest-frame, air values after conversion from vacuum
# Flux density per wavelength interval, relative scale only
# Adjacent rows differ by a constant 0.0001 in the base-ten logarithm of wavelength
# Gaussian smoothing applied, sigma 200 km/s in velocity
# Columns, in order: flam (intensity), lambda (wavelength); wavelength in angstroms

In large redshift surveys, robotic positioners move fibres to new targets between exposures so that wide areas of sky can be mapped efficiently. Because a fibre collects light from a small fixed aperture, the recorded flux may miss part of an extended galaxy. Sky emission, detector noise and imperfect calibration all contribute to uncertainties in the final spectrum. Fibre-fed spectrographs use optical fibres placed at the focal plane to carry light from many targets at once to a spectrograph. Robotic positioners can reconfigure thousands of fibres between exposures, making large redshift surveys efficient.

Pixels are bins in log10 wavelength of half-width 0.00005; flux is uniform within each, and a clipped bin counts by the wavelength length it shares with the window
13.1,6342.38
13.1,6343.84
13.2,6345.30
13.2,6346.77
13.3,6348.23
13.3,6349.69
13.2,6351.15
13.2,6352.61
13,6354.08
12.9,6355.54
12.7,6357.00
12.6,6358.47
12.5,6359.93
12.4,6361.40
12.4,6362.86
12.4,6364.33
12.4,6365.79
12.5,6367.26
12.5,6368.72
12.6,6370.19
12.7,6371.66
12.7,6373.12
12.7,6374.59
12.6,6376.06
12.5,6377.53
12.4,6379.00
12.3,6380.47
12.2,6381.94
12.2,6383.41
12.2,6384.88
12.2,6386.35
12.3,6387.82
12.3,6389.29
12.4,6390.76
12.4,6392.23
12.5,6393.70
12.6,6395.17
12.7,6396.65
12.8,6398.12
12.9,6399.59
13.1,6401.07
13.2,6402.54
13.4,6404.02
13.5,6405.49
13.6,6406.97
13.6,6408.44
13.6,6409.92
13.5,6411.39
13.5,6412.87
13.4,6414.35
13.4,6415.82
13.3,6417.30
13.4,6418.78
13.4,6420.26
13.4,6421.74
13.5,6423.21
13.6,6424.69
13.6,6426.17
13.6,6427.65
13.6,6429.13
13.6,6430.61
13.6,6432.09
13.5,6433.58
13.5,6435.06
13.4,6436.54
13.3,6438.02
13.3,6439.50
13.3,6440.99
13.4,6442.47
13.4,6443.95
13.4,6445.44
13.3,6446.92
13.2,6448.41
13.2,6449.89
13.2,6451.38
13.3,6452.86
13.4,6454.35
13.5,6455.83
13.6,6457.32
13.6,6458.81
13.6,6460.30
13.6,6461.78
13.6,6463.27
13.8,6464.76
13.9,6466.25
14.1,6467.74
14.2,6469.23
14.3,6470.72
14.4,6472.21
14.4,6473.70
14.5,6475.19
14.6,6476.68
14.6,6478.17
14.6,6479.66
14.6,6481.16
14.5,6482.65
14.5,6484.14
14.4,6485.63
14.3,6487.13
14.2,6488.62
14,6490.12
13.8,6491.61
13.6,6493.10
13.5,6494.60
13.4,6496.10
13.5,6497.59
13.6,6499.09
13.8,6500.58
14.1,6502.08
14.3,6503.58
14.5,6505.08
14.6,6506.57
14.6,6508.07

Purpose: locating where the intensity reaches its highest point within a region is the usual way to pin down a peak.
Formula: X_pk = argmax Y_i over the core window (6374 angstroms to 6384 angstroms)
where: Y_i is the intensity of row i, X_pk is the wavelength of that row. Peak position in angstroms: 6374.59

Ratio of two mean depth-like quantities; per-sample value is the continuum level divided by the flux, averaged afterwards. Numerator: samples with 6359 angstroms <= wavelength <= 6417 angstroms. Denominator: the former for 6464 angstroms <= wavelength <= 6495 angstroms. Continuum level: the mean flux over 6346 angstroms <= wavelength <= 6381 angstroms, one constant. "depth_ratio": 1.12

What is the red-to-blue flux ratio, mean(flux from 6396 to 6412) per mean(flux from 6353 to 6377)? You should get 1.05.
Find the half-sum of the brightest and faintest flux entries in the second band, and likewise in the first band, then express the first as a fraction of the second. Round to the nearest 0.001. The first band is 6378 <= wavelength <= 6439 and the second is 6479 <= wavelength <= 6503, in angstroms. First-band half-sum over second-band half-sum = 0.921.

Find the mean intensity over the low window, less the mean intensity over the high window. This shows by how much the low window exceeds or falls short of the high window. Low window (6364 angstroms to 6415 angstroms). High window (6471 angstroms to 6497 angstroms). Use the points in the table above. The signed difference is -1.5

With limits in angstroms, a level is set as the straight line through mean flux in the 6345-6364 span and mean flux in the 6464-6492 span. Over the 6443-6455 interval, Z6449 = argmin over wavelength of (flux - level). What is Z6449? 6451.38 angstroms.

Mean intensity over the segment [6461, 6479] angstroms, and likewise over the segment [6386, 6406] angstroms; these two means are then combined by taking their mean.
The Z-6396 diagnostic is 13.5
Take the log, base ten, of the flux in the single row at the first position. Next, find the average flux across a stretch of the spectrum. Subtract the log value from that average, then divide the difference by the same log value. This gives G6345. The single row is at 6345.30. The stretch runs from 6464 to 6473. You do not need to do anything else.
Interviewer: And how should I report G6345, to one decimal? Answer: 11.6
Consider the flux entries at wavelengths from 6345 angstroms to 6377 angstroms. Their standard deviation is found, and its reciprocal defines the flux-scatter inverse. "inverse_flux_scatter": 3.1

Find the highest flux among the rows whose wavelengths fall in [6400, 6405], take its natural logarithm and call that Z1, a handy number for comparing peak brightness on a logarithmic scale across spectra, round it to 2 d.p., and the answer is 2.60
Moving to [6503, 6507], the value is 2.68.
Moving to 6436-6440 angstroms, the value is 2.60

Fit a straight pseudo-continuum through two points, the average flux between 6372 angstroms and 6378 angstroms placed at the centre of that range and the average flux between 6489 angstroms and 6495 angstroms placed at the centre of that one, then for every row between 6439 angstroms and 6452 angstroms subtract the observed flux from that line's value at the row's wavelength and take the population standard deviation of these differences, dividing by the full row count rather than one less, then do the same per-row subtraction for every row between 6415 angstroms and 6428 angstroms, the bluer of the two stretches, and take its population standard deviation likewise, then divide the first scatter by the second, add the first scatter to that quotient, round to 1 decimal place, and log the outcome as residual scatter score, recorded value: 1.6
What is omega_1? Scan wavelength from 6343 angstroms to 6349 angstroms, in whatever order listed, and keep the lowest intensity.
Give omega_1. 13.1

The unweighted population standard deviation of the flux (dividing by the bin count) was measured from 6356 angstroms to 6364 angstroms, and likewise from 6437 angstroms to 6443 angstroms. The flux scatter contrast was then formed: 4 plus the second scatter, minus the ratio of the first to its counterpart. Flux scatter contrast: 1.4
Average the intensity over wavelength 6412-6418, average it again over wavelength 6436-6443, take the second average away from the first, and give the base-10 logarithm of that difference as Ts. -1.2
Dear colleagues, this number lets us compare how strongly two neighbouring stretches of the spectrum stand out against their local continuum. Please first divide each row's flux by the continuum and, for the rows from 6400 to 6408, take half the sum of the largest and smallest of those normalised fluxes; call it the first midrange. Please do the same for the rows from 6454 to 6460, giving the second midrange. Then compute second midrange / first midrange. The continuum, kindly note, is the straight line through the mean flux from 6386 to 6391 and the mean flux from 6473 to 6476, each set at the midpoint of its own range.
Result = 0.92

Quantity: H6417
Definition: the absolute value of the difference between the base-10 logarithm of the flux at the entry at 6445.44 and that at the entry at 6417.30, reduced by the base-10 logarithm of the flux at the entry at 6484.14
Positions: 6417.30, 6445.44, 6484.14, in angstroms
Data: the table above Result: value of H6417 -1.16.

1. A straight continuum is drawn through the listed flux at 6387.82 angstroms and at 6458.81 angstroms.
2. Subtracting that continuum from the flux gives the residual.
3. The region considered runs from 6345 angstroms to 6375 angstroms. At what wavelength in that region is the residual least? 6365.79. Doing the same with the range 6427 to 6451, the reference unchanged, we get 6449.89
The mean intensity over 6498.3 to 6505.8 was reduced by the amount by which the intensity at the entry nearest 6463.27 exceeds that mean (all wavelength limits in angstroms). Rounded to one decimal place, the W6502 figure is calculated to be 14.5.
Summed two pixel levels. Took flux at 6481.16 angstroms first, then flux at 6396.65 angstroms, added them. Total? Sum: 27.3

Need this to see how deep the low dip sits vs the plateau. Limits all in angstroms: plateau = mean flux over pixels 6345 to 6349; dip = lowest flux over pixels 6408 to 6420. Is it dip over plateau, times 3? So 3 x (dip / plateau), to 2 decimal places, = 3.02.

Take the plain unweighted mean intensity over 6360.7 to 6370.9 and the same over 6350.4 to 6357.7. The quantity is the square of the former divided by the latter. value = 11.9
